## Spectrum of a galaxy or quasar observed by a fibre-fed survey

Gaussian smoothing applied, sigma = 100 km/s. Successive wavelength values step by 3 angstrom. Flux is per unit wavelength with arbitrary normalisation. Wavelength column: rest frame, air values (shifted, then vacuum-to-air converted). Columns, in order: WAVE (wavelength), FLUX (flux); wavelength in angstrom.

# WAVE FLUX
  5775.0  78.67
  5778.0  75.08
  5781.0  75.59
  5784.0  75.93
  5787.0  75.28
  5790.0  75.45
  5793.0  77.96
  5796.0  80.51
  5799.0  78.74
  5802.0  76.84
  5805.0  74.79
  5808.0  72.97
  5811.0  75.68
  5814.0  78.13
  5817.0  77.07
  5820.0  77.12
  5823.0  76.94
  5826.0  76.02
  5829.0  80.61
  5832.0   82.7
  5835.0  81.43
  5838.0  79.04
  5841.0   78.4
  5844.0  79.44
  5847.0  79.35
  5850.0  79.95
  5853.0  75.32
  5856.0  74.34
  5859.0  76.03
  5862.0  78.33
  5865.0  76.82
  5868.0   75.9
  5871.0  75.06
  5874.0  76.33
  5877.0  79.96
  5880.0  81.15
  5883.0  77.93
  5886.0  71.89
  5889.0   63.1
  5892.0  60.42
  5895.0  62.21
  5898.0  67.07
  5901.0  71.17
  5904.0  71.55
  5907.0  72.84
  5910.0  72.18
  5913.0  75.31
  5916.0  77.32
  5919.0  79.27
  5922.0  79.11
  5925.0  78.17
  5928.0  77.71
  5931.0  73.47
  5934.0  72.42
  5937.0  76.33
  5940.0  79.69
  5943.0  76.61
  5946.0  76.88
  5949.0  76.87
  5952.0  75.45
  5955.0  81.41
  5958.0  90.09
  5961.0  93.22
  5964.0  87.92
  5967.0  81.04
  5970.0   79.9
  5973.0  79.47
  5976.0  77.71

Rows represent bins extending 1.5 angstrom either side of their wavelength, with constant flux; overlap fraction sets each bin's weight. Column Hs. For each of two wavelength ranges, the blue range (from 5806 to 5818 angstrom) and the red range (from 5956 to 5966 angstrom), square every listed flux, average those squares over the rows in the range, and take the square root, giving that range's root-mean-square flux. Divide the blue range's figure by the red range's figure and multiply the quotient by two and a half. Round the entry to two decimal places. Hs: 2.10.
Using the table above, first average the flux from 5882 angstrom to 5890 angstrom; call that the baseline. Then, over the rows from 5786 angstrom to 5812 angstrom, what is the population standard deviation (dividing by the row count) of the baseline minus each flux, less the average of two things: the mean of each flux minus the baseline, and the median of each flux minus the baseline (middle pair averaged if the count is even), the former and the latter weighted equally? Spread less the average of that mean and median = -2.9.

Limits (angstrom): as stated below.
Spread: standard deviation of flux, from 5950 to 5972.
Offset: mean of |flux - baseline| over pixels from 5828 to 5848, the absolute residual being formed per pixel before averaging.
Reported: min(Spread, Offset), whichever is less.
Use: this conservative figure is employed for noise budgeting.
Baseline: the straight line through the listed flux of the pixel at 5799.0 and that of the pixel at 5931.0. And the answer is 3.0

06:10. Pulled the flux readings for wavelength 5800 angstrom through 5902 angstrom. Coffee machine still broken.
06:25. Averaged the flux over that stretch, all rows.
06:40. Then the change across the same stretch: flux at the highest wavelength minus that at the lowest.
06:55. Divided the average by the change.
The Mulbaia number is -13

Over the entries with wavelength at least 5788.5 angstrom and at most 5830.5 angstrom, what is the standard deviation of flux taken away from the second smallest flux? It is 73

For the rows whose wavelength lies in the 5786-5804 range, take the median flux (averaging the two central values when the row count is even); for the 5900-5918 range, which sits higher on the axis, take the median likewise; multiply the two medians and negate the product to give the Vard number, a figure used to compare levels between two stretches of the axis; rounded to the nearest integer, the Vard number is -5612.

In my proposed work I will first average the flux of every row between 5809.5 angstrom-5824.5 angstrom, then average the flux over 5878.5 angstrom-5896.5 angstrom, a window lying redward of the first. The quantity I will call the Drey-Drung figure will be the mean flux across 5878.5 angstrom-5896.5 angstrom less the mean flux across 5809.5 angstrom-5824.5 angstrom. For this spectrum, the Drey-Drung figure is -8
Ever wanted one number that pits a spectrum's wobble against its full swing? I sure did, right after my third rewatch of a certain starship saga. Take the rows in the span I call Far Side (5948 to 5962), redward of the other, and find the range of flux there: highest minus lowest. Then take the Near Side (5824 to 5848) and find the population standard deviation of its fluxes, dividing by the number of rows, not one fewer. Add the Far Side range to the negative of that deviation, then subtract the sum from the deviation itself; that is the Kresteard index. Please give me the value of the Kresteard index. -14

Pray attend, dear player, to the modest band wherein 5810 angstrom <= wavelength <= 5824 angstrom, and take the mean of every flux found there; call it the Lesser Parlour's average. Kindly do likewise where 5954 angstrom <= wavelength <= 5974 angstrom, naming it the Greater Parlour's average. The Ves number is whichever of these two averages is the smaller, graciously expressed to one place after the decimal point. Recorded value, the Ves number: 77.0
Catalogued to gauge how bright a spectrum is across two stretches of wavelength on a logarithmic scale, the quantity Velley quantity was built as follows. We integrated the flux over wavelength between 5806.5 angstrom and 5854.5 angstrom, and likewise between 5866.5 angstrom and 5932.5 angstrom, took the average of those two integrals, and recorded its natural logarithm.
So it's 8.4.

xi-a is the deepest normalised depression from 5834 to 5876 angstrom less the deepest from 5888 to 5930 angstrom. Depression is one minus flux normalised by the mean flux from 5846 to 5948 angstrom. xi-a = -0.19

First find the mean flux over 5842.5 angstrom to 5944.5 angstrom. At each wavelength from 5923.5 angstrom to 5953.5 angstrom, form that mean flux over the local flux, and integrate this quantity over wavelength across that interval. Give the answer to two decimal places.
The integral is 29.41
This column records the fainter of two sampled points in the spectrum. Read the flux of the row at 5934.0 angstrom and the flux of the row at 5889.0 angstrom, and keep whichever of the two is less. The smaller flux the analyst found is 63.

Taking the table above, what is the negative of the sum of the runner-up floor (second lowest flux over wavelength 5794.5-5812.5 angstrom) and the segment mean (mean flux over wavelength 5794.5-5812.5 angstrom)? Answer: -151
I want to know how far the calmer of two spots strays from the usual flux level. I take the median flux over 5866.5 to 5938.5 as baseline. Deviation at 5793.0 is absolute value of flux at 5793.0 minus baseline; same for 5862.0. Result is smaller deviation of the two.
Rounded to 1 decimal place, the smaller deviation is 2.8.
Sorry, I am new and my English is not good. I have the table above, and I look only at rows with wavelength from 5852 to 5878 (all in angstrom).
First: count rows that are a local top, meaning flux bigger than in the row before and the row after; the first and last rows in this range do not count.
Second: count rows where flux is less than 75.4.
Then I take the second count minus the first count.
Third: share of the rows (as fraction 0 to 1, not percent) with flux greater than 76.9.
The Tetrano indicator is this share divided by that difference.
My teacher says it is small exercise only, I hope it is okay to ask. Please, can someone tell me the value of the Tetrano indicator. 0.11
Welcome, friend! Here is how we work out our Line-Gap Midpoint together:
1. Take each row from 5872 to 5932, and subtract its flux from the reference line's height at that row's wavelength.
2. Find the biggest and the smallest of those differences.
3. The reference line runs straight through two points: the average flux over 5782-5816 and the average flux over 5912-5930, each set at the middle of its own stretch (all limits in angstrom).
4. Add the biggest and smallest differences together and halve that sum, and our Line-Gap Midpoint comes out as 7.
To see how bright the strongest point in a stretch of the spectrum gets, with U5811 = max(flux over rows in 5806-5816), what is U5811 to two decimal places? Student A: 78.13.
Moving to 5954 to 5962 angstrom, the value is 93.22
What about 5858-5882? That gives 81.15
